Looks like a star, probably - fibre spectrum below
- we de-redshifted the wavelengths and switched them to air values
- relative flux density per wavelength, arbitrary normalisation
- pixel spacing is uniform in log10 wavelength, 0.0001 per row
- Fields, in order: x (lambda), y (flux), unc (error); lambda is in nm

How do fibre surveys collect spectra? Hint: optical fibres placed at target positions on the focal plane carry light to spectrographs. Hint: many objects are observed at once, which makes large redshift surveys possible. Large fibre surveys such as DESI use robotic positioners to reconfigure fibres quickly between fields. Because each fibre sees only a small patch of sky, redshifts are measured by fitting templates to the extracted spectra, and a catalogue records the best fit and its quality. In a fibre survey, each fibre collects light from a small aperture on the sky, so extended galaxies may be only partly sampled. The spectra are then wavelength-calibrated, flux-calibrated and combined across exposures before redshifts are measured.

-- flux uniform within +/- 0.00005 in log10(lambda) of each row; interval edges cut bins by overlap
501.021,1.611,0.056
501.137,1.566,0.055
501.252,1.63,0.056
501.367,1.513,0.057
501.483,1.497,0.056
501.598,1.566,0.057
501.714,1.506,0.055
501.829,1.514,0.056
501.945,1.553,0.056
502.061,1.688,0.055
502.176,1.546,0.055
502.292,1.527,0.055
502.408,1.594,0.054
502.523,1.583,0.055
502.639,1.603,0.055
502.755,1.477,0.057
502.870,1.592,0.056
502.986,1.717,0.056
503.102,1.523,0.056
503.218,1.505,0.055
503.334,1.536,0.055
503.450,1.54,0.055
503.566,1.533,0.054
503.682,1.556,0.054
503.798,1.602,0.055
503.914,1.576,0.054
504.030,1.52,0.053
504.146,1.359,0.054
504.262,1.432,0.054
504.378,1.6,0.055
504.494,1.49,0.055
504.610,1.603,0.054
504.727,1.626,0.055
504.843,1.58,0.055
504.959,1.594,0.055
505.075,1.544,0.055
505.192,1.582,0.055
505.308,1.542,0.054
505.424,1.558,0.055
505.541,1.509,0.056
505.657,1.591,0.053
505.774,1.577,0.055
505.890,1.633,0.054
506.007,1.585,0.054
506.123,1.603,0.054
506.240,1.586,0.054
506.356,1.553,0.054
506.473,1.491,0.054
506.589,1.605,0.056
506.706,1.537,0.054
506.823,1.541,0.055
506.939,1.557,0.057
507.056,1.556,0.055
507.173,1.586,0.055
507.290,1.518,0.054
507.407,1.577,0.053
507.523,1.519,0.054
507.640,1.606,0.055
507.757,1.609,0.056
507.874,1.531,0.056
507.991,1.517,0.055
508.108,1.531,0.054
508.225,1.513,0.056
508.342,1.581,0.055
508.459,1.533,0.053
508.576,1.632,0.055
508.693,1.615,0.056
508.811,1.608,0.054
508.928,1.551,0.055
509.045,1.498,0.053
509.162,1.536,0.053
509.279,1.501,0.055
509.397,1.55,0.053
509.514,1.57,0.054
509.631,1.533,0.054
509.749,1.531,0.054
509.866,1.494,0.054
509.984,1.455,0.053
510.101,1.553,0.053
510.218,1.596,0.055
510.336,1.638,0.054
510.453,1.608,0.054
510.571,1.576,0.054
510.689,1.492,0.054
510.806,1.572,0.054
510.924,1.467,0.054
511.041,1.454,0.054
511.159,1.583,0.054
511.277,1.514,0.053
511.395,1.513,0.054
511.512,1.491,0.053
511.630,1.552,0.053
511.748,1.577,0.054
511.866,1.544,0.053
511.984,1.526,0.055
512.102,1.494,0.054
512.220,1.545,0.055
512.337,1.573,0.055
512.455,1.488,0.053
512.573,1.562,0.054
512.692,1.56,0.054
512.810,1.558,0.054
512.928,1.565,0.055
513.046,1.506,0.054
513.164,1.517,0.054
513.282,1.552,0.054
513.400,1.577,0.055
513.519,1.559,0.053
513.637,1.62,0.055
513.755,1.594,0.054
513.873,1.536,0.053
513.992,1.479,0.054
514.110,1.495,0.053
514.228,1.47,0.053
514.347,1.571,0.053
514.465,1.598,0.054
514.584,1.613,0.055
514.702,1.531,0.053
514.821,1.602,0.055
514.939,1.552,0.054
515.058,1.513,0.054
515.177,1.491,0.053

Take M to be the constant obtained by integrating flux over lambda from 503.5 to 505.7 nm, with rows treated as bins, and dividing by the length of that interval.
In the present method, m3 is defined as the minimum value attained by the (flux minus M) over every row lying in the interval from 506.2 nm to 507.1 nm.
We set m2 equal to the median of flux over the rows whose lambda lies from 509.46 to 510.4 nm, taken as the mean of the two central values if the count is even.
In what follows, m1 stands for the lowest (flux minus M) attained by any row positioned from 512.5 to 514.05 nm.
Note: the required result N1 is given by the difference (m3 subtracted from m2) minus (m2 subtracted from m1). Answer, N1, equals 3.21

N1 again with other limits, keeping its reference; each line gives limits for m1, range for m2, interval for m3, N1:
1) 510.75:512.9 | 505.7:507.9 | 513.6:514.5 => 3.32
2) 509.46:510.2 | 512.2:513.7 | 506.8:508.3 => 3.24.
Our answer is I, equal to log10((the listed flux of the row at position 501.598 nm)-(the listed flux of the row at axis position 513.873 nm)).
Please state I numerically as -1.52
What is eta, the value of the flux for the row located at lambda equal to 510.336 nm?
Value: 1.638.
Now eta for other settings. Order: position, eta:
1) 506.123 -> 1.603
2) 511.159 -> 1.583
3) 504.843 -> 1.58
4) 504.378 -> 1.6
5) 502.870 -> 1.592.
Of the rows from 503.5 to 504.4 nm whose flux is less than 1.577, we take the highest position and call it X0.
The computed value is 504.262 nm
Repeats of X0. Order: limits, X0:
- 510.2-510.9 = 510.806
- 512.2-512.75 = 512.692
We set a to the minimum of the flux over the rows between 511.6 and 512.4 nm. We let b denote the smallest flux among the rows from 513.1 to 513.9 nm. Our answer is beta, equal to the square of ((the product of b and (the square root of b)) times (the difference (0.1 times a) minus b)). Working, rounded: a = 1.494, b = 1.517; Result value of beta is 6.53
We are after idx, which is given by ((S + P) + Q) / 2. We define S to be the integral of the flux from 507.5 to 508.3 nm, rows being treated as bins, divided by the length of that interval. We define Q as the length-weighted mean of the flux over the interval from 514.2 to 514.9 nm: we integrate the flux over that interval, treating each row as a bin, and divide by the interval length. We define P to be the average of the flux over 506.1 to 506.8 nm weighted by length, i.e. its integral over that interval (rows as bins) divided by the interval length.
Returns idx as 2.34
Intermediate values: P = 1.56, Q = 1.57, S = 1.548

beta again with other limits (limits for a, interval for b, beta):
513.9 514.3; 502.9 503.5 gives 6.29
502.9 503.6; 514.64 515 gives 6.84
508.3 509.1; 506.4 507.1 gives 5.96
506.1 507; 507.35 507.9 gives 6.58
